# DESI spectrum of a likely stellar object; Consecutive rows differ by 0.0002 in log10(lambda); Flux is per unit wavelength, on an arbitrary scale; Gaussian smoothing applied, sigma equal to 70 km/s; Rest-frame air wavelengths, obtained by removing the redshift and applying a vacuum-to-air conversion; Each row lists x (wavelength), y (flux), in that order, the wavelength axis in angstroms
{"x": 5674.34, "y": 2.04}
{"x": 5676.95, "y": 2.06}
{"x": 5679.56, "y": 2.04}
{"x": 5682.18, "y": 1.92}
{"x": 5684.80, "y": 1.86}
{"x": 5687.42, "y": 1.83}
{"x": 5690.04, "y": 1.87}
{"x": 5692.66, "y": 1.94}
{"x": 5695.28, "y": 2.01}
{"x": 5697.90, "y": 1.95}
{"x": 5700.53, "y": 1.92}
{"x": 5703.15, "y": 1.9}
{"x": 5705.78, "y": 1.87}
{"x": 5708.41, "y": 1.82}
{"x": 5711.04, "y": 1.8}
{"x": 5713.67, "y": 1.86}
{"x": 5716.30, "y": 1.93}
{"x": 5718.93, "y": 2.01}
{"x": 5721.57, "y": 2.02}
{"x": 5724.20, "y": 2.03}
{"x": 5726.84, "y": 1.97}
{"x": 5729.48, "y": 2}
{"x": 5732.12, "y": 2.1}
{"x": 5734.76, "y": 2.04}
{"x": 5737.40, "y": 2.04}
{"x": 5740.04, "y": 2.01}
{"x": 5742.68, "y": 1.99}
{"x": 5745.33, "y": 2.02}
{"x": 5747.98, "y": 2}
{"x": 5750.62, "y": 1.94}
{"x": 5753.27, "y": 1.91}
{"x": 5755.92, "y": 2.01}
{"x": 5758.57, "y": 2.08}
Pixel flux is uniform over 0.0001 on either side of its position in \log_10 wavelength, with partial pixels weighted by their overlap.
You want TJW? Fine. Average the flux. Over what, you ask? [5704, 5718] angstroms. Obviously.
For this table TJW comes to 1.86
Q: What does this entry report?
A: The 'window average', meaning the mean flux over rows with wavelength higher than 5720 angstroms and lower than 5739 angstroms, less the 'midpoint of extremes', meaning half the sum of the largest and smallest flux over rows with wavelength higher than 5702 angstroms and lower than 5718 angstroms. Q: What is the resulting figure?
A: 0.16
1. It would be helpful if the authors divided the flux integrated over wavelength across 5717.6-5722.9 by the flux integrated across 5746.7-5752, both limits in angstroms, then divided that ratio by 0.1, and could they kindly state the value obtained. 10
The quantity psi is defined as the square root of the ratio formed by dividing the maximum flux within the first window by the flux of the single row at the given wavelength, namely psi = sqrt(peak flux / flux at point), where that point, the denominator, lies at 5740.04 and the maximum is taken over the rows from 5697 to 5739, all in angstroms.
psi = 1.02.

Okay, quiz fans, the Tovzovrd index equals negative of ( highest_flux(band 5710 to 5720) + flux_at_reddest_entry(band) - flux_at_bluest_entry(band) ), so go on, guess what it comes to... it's -2.2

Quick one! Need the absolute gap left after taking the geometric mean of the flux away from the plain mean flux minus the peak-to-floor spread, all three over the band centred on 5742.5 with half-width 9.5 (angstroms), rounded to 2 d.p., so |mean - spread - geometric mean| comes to 0.10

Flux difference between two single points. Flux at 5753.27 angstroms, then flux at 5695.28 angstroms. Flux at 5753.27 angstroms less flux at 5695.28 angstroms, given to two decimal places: -0.10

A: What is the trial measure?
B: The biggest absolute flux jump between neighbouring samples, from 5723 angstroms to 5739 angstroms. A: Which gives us 0.10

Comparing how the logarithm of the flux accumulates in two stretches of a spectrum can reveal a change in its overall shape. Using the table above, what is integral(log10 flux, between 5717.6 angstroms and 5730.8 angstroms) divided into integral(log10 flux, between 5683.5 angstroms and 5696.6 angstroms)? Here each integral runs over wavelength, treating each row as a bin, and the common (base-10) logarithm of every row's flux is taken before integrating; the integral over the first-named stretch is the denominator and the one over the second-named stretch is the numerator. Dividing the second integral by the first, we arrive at 0.92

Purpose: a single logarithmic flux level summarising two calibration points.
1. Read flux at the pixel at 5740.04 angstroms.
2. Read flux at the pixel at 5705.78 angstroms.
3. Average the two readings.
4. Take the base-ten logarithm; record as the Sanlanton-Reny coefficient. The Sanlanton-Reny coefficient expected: 0.288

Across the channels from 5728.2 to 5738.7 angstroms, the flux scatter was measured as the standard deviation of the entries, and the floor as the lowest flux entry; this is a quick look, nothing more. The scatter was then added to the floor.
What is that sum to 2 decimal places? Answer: 2.04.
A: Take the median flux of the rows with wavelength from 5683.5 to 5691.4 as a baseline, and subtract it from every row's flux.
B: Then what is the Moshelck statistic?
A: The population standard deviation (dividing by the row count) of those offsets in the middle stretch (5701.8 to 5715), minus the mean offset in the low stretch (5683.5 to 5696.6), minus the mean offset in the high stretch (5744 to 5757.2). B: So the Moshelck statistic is -0.12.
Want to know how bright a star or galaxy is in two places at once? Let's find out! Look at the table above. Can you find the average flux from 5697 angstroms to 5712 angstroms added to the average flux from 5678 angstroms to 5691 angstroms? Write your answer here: 3.78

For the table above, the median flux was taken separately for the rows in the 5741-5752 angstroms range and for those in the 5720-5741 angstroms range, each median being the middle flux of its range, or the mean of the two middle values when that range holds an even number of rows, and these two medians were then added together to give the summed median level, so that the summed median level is 4.02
